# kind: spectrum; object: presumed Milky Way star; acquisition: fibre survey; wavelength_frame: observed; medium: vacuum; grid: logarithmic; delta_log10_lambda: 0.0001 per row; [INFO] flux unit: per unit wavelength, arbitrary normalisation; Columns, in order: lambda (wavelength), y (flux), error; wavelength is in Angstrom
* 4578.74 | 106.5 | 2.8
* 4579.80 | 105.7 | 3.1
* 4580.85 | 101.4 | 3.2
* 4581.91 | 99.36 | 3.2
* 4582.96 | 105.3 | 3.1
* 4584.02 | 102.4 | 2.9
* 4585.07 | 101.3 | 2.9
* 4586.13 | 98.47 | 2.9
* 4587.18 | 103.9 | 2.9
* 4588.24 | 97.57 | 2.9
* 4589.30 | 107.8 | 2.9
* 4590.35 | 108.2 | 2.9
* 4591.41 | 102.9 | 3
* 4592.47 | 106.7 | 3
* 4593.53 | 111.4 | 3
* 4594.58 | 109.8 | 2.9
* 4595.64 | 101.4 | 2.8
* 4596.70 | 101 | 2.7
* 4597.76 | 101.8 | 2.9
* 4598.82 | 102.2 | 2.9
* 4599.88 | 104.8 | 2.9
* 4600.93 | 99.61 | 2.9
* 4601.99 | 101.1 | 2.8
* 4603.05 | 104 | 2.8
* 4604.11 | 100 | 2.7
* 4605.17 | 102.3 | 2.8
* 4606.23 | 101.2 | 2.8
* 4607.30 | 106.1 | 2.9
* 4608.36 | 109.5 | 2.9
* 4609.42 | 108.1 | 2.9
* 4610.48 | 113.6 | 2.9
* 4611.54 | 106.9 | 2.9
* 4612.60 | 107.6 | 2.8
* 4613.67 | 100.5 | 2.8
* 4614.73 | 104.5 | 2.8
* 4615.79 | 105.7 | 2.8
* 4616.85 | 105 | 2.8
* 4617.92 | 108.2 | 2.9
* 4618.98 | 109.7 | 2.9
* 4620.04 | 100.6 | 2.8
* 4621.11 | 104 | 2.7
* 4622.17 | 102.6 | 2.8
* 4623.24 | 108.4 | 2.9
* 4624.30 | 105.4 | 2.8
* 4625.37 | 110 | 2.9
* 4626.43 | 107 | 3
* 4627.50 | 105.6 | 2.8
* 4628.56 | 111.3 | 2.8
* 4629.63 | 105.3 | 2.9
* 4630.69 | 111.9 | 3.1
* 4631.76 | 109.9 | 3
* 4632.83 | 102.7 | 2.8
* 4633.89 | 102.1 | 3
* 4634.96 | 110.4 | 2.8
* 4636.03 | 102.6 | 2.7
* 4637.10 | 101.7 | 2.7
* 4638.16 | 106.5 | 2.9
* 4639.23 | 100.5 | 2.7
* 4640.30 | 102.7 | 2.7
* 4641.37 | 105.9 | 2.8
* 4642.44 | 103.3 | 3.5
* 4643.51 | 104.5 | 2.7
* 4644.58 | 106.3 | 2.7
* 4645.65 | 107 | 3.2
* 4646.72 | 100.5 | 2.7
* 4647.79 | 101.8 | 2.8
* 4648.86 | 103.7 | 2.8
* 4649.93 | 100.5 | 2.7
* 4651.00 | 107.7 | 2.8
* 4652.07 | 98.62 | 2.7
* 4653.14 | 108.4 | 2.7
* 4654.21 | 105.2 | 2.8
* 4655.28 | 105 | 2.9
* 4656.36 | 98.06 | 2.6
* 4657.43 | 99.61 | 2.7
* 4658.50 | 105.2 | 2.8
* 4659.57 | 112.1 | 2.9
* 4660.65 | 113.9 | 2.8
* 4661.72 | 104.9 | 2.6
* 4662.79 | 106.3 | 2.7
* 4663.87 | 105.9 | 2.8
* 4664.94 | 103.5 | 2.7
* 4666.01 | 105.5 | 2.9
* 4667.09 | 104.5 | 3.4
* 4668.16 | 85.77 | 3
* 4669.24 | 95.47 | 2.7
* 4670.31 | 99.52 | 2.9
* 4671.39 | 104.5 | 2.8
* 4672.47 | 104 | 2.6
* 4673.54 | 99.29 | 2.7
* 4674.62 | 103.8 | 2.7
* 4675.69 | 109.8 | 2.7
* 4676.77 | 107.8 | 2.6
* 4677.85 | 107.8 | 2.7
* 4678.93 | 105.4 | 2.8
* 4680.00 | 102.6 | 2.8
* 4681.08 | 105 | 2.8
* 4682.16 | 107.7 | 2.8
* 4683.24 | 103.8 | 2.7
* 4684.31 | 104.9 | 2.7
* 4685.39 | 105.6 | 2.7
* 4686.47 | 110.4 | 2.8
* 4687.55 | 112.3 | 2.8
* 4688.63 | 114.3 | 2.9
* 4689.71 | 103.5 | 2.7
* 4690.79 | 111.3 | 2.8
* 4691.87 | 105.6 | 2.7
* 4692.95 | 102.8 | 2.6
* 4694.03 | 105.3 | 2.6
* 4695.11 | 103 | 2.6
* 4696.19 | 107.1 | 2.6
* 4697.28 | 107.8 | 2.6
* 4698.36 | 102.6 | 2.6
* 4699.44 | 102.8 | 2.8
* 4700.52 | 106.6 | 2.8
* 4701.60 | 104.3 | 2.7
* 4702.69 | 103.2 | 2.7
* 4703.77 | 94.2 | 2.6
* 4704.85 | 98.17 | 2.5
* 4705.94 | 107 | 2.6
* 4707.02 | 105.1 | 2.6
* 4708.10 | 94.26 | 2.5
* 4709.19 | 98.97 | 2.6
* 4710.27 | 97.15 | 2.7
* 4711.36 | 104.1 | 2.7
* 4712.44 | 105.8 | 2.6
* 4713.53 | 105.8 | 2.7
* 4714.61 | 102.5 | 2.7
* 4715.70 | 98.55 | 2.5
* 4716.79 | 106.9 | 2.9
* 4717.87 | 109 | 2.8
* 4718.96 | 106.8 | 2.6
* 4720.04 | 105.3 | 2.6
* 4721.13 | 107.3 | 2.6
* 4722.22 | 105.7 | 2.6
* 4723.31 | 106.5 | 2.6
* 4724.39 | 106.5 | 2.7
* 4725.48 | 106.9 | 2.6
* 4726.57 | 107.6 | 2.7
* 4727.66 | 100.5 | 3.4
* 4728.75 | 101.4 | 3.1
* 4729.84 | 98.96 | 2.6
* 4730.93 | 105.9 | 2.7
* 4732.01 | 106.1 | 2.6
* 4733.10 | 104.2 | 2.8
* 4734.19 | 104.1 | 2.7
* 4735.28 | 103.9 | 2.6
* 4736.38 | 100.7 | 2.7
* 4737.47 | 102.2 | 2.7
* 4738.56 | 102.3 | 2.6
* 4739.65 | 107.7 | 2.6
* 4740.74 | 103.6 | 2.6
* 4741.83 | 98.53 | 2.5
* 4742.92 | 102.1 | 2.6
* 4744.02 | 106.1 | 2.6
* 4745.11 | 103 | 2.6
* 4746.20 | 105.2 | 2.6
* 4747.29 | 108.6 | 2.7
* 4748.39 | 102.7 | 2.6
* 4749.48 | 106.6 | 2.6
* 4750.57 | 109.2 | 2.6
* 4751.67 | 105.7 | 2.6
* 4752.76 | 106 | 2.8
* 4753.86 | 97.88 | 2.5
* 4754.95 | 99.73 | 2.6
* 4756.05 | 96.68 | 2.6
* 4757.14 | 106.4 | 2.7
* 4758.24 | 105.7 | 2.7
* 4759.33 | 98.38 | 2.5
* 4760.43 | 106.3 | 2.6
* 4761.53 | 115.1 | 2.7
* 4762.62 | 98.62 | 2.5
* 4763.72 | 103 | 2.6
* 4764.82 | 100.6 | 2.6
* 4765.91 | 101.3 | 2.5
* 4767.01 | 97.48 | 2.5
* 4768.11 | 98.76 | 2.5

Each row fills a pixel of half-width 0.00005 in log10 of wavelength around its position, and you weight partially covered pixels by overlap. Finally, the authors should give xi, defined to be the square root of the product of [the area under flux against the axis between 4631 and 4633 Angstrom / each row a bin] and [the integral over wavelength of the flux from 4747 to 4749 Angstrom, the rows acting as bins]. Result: 212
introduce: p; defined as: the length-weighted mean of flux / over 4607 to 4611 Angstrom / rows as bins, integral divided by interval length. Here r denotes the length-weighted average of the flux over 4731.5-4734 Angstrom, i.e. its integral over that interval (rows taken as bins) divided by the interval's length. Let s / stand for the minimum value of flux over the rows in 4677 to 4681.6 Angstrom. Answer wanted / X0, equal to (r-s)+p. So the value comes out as 112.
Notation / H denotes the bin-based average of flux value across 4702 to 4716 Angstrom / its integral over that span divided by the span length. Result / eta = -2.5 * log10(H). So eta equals -5.013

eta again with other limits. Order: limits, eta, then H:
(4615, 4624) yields -5.058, 106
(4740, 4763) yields -5.043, 104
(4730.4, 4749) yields -5.042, 104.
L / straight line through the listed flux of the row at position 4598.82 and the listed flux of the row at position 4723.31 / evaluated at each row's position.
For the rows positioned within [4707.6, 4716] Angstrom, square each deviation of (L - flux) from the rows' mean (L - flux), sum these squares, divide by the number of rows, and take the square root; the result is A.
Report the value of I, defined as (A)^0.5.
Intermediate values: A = 3.96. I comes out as 1.99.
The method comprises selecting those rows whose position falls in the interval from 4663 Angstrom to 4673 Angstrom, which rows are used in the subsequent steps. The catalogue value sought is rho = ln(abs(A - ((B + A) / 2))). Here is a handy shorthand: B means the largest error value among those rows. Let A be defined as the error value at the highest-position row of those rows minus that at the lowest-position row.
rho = 0.59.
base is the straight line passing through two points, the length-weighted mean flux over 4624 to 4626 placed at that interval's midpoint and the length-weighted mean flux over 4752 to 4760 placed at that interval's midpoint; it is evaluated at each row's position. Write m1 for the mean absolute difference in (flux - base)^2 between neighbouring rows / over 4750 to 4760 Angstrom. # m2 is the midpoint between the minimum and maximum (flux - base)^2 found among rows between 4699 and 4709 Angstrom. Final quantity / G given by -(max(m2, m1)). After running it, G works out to -50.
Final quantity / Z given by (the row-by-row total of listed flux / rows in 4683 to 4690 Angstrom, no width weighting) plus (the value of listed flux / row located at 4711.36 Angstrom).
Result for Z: 859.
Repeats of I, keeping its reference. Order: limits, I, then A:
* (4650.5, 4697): 2.22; 4.93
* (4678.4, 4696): 1.88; 3.54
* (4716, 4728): 1.45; 2.11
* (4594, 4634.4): 1.89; 3.57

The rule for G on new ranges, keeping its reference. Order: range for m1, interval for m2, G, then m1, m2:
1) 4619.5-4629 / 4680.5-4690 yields -44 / 13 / 44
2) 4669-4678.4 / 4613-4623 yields -32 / 26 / 32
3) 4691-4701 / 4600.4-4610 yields -45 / 3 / 45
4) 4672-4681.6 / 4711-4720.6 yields -15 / 15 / 15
